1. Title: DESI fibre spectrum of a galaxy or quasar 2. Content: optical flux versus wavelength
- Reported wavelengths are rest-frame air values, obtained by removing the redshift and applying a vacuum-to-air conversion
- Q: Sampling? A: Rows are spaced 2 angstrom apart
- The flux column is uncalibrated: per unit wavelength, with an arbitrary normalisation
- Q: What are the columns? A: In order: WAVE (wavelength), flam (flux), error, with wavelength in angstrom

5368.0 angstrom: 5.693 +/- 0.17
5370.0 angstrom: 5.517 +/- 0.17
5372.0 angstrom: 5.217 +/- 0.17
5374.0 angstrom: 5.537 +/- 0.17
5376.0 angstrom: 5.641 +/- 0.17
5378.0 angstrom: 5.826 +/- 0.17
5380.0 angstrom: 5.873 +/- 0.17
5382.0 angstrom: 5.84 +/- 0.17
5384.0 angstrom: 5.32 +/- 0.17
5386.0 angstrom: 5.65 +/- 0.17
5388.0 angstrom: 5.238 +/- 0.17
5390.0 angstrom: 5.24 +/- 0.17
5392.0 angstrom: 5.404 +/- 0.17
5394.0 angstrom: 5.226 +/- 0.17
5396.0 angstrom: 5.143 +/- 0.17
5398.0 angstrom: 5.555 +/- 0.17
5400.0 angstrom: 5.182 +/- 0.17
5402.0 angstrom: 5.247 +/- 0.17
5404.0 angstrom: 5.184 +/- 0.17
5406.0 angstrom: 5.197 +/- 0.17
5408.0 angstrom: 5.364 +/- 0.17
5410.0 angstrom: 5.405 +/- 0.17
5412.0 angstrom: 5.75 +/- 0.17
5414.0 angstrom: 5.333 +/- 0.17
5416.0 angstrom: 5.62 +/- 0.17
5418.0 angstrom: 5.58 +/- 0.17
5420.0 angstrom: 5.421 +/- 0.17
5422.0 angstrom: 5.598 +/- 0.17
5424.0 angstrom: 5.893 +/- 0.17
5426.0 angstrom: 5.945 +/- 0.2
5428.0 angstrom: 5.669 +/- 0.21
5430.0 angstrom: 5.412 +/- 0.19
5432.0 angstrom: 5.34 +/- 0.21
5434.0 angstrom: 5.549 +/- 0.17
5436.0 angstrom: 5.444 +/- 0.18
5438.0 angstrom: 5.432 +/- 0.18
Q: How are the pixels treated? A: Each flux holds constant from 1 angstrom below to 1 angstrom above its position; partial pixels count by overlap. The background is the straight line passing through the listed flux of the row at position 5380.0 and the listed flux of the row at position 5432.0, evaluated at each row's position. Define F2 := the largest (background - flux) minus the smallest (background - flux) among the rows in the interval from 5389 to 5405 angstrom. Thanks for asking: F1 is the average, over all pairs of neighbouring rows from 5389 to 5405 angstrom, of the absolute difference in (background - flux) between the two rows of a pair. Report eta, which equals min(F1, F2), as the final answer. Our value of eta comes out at 0.188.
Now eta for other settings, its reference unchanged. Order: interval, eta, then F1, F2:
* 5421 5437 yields 0.178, 0.178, 0.54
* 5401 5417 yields 0.199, 0.199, 0.65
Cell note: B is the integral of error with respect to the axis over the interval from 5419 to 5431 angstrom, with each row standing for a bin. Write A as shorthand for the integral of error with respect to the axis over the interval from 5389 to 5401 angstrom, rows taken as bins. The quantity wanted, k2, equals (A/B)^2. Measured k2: 0.84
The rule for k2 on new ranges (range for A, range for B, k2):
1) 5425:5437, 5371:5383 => 1.29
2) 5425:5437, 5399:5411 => 1.29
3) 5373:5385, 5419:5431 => 0.84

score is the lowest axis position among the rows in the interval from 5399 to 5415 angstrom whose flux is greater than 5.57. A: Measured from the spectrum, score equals 5412.0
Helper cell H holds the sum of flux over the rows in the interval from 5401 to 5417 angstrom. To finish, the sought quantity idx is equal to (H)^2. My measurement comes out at 1858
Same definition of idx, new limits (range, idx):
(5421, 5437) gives 2012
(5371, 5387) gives 2016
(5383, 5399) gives 1830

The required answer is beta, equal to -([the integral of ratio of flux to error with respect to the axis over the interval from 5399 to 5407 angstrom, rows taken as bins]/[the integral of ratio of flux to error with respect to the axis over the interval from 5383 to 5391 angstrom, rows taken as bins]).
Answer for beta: -1.0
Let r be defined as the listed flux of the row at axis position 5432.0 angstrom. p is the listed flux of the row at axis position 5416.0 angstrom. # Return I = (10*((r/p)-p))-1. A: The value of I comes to -48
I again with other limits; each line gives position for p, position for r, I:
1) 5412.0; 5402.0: -49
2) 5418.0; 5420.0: -47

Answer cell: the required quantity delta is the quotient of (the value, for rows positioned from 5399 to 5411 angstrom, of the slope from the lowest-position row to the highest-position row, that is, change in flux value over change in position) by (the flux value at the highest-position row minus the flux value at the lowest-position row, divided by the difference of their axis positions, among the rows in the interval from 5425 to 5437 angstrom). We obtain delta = 0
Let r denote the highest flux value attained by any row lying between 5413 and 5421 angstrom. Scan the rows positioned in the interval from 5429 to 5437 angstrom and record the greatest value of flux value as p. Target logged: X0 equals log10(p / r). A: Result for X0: -0.006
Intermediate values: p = 5.549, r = 5.62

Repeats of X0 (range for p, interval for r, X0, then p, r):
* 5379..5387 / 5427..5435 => 0.015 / 5.873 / 5.669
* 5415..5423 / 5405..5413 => -0.010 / 5.62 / 5.75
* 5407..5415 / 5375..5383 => -0.009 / 5.75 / 5.873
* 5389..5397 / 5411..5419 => -0.027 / 5.404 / 5.75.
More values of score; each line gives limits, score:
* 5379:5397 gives 5380.0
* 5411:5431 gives 5412.0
